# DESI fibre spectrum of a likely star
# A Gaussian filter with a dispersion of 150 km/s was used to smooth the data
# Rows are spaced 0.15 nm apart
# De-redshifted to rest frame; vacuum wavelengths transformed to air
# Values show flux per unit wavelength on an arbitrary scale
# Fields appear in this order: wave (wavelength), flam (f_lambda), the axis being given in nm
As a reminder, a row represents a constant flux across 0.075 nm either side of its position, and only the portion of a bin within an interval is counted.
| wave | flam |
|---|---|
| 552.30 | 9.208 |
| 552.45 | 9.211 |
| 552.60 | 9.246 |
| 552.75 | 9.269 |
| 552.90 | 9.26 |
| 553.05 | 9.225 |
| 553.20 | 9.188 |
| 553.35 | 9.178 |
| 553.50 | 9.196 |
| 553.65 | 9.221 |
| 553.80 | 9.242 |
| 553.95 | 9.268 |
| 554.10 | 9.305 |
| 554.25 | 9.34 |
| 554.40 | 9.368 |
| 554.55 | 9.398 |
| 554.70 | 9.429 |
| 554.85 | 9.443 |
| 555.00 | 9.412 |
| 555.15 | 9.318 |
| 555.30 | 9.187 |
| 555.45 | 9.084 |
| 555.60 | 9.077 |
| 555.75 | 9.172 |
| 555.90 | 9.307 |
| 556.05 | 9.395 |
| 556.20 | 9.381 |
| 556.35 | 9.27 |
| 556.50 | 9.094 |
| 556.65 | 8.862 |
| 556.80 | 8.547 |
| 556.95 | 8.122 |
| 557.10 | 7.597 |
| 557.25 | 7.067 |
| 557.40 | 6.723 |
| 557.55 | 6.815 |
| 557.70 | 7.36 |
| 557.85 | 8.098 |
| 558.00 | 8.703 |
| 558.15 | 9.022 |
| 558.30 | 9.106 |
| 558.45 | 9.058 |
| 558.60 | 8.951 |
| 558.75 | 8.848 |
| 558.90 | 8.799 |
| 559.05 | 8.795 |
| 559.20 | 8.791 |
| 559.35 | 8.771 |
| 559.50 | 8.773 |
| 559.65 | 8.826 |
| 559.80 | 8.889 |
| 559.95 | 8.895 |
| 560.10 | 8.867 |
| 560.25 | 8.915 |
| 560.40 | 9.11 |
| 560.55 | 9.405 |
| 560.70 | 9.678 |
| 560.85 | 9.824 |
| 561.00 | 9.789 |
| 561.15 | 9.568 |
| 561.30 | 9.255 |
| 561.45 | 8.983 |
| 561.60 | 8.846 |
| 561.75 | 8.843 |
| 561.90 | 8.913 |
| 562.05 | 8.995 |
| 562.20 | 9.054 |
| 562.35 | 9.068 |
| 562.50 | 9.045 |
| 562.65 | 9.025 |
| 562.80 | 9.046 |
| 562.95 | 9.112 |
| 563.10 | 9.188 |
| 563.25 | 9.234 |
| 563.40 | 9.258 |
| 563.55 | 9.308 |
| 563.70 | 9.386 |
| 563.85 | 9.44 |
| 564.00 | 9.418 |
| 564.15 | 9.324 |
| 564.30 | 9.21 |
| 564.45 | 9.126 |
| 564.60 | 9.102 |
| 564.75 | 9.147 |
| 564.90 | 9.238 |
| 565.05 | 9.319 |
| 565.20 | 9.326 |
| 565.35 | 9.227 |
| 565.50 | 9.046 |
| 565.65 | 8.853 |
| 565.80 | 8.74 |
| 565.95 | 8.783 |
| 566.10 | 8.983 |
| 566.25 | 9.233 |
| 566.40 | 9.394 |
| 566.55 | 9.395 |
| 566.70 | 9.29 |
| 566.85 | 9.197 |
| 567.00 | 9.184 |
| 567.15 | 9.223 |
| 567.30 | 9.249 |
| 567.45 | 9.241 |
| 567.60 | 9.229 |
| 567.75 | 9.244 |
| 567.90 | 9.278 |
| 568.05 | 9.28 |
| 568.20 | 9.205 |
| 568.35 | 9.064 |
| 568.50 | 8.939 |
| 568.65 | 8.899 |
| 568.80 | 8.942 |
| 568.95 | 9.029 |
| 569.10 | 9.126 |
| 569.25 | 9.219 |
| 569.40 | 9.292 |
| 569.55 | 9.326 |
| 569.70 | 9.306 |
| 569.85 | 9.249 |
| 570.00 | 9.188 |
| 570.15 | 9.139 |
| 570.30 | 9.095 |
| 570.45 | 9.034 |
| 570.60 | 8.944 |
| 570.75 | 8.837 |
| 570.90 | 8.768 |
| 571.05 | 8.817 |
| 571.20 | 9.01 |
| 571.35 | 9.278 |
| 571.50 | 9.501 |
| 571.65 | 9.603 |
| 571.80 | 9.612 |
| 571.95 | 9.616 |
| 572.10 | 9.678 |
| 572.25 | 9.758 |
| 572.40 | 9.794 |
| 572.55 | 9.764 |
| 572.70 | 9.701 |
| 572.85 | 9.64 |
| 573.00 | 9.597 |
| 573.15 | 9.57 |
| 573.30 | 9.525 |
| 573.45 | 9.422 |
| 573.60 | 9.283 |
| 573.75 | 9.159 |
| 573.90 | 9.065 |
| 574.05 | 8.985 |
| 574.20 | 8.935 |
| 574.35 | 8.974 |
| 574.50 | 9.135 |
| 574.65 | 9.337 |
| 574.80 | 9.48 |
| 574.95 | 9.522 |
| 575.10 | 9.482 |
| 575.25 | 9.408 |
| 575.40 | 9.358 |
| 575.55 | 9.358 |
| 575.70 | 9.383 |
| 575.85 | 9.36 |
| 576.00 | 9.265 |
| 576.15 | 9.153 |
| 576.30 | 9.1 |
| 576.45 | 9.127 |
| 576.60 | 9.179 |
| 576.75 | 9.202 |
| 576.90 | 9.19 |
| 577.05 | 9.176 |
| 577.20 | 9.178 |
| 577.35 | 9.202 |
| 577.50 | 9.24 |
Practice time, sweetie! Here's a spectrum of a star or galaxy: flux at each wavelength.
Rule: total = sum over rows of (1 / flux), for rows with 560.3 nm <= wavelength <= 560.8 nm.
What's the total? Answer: 0.319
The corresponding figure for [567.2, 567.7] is 0.325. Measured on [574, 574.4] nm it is 0.335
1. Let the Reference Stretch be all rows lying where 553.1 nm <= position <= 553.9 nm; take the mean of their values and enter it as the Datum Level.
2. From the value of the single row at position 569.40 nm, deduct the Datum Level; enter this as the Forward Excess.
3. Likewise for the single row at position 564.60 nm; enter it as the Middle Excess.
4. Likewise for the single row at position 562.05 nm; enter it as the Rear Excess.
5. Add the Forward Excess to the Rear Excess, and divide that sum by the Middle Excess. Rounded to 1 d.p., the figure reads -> 1.2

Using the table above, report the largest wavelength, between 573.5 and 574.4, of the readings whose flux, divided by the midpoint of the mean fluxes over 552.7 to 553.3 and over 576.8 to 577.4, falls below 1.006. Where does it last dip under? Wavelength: 574.35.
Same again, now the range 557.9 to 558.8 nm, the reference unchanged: 558.75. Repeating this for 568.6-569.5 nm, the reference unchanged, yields 569.25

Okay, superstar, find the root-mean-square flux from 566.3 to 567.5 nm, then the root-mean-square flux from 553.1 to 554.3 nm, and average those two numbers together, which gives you 9.26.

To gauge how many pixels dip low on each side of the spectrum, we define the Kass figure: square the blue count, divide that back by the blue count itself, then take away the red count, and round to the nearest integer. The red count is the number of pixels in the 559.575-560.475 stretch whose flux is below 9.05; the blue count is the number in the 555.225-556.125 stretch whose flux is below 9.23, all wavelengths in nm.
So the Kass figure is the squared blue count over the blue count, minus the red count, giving -1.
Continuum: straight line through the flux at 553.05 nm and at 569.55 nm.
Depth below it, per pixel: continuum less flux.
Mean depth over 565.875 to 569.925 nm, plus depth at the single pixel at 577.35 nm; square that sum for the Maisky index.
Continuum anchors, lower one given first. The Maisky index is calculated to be 0.10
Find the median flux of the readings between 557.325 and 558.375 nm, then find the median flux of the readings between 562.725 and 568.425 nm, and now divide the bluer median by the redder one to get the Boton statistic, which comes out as 0.877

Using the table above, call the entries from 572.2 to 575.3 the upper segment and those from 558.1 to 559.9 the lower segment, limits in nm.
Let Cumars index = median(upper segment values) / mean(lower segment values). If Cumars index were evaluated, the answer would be 1.07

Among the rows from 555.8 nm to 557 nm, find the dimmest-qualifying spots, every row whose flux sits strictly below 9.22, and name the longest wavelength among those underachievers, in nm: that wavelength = 556.95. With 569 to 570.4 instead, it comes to 570.30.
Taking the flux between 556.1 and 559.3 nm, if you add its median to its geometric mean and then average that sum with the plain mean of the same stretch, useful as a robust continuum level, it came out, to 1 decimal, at 12.8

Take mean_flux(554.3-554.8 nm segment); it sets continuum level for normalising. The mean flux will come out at 9.40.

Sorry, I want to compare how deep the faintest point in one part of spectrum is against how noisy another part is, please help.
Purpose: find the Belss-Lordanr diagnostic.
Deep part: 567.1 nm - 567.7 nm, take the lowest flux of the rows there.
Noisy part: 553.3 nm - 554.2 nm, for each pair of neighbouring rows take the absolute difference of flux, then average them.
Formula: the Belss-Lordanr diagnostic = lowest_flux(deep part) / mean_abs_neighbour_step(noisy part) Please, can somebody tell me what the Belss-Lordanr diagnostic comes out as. 363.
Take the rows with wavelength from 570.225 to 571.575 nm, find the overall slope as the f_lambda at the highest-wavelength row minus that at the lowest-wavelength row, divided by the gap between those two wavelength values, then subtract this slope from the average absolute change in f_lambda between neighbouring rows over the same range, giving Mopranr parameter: -0.2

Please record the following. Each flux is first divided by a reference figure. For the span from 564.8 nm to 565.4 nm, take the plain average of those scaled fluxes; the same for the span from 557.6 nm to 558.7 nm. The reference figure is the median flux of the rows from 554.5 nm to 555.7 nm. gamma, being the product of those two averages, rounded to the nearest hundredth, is 0.91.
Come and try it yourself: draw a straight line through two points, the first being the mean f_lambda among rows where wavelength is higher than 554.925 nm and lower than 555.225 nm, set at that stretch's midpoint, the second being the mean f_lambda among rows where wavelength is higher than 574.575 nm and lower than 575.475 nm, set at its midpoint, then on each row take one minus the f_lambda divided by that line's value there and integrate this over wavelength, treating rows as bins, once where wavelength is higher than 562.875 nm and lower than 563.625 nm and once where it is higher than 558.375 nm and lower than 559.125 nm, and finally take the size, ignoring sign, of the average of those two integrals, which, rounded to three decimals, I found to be 0.026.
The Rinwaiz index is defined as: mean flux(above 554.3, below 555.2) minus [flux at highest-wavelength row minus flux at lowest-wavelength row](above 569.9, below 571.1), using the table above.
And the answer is 9.77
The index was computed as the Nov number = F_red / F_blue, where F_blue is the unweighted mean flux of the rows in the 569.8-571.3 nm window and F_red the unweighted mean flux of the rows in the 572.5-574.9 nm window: 1.04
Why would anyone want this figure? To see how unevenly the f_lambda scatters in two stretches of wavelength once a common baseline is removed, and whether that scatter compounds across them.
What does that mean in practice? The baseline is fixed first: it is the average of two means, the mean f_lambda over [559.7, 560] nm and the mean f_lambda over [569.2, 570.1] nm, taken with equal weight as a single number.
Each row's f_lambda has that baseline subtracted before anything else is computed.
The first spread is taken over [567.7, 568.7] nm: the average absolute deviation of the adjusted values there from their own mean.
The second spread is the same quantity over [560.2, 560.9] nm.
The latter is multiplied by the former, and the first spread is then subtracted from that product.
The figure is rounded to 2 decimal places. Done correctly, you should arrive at -0.10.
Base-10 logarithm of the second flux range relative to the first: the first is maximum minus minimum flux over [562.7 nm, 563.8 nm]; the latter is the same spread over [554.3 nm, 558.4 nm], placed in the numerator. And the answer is 0.9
